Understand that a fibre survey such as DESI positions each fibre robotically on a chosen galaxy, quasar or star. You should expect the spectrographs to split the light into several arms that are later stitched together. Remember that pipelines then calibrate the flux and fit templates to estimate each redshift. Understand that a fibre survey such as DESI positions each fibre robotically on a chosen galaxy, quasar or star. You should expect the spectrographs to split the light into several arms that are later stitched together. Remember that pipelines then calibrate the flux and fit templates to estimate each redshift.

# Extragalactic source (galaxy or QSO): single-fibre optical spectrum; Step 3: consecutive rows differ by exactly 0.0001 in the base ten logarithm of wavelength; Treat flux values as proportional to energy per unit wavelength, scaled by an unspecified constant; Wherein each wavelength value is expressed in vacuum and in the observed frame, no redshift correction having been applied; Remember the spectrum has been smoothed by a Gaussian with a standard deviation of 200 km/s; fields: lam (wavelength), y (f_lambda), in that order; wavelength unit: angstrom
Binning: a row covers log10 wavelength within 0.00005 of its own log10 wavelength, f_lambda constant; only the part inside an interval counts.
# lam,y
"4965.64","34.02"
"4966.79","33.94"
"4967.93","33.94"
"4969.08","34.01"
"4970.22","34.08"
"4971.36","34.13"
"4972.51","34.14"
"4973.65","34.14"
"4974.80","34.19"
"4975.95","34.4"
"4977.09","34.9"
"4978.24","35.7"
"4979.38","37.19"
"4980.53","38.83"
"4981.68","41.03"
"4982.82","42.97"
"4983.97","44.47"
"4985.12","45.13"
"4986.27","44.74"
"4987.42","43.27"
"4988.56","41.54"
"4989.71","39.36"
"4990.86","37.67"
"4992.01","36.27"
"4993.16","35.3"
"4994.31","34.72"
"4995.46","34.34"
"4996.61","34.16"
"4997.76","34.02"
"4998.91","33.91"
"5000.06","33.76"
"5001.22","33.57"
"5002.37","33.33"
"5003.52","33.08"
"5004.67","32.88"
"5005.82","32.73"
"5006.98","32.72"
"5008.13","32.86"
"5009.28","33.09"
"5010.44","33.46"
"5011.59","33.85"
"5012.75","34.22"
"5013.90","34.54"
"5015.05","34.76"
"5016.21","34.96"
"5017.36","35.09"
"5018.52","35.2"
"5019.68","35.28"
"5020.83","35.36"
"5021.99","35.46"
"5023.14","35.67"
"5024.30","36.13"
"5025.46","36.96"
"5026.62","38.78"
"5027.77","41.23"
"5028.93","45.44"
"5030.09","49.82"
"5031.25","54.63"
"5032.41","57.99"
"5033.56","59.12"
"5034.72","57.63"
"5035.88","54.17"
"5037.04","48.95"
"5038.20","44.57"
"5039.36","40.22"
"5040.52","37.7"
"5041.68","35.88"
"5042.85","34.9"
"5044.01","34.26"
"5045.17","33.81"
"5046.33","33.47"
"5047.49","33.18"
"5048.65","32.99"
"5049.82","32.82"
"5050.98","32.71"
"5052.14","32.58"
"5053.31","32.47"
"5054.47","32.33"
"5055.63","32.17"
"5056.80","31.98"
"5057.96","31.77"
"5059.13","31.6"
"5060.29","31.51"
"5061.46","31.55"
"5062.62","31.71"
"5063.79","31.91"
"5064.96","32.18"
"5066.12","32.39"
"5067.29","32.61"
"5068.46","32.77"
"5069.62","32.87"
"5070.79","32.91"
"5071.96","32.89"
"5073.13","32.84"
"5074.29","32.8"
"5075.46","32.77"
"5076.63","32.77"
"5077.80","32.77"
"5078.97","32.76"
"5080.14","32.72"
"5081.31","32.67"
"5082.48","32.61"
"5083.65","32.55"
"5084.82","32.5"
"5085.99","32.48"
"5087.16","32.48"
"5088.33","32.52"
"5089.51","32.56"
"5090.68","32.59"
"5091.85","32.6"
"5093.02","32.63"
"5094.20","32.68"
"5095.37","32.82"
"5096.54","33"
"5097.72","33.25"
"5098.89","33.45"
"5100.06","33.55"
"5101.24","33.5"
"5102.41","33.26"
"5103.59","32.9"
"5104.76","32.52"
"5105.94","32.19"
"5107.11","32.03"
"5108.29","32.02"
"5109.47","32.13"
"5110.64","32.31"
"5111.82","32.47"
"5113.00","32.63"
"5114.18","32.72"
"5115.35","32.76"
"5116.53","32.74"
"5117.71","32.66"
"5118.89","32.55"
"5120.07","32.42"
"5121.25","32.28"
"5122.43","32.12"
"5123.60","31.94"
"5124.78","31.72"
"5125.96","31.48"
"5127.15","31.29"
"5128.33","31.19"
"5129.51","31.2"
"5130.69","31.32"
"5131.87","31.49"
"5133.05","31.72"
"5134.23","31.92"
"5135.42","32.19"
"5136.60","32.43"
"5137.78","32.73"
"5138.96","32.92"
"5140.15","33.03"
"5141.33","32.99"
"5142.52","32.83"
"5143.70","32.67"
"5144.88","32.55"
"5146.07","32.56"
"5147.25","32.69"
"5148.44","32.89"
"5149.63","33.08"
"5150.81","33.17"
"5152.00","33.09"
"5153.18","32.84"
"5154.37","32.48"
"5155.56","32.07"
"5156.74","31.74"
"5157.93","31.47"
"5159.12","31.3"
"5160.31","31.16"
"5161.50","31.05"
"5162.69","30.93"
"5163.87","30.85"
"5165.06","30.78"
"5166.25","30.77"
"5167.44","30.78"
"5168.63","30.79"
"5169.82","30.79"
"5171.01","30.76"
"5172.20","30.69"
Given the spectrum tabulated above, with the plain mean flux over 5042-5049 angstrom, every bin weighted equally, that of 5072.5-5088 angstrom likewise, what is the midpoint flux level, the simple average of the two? 33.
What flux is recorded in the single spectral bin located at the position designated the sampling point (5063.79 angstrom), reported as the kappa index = 31.91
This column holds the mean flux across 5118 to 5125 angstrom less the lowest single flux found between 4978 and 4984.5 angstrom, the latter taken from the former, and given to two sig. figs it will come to -3.5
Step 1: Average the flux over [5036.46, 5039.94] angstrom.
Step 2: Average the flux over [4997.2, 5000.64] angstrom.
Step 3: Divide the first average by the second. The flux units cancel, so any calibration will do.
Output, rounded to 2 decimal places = 1.32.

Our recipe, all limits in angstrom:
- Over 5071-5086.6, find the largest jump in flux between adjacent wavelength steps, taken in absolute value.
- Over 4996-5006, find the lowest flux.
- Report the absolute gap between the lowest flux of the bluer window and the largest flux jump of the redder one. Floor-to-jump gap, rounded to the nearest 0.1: 32.7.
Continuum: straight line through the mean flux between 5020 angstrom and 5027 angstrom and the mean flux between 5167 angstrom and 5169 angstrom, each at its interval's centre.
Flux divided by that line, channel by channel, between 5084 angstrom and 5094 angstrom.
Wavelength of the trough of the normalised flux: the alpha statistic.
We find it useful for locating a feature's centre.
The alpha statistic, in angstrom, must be 5084.82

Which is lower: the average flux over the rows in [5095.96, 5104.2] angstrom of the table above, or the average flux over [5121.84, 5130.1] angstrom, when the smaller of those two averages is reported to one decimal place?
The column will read 31.6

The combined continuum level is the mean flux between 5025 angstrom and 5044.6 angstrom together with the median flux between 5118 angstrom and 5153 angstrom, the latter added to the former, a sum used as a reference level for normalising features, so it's 78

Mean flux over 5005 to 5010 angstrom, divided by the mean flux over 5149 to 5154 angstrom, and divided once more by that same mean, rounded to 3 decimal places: 0.030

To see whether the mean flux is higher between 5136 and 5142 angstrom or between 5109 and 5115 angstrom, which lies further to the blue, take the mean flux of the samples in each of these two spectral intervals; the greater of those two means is 32.8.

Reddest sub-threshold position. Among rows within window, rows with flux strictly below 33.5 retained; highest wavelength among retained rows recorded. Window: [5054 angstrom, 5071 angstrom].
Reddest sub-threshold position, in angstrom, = 5070.79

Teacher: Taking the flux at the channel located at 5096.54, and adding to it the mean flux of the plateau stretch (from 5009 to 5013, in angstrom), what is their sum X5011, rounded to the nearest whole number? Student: 67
